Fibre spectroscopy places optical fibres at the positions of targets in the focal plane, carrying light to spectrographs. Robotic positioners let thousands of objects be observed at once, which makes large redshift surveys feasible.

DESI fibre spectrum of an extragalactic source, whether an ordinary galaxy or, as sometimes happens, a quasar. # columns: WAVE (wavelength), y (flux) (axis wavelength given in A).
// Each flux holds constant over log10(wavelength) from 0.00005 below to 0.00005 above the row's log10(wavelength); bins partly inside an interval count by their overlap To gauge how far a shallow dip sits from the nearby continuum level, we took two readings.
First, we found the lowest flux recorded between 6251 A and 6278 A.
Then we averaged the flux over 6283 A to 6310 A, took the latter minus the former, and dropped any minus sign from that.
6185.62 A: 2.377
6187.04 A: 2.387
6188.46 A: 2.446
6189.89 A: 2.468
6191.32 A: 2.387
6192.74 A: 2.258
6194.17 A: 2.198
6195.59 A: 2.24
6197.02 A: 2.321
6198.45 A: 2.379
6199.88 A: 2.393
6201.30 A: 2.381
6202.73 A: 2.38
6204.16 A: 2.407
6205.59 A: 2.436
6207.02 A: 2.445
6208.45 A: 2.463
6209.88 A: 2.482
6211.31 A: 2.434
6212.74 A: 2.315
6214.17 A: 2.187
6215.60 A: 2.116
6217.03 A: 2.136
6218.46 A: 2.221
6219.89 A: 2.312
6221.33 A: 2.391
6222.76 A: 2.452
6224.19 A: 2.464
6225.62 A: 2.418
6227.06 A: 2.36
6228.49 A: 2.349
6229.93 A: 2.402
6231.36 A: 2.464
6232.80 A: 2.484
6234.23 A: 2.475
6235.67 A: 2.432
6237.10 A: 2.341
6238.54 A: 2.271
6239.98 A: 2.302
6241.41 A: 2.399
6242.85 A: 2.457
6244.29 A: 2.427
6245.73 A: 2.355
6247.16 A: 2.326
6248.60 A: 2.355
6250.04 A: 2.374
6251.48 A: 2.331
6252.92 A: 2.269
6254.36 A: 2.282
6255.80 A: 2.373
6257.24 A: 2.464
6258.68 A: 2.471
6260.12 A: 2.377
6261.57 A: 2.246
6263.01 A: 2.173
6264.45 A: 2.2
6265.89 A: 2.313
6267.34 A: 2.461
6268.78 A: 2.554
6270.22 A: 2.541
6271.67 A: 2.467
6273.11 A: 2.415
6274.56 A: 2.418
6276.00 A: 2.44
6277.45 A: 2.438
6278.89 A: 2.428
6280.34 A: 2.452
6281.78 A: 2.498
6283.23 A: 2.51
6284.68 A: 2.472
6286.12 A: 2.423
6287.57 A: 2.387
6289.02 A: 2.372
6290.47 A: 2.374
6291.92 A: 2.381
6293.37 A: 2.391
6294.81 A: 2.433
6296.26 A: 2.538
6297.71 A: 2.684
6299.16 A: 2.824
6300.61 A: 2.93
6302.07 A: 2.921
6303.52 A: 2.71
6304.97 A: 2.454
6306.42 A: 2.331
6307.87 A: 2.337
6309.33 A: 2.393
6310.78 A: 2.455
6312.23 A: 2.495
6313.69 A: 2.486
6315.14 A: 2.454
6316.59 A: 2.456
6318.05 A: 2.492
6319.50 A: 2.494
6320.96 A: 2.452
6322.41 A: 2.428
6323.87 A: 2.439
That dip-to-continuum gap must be 0.35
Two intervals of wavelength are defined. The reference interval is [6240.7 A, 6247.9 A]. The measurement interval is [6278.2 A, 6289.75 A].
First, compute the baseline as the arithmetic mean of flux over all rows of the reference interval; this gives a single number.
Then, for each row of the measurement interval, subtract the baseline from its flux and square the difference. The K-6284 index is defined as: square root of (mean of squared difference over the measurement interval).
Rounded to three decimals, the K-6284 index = 0.068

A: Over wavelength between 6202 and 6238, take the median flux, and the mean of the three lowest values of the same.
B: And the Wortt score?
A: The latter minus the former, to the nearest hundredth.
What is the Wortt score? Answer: -0.26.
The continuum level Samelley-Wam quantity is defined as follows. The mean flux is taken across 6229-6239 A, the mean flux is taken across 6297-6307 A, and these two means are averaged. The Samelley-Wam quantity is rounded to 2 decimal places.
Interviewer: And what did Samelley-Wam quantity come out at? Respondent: 2.55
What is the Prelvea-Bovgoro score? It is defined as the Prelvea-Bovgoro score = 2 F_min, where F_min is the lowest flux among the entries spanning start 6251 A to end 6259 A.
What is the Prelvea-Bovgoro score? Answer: 4.5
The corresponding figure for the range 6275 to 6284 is 4.9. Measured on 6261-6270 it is 4.3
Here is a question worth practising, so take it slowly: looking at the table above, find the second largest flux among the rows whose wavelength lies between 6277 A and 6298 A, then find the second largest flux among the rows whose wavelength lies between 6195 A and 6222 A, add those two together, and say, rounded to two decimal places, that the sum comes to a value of 5.00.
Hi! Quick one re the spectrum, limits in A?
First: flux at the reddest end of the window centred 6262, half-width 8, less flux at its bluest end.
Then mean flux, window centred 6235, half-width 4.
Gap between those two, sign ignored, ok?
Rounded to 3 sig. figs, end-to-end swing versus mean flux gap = 2.14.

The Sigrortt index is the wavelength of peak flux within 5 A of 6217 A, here 6221.33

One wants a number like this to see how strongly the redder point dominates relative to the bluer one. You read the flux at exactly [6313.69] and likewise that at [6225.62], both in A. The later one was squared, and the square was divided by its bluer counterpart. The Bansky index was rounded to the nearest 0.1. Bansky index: 2.6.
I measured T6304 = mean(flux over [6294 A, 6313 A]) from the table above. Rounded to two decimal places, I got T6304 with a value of 2.58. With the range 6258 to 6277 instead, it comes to 2.39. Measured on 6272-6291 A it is 2.43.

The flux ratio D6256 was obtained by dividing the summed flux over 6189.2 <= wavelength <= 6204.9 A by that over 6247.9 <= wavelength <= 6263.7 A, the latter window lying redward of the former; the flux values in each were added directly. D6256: 1.00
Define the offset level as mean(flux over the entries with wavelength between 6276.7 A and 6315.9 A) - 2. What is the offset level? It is 0.50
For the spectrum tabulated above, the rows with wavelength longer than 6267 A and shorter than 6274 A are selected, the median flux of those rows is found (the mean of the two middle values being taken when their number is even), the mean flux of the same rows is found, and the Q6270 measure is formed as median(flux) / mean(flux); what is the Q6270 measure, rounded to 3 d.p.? 0.992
